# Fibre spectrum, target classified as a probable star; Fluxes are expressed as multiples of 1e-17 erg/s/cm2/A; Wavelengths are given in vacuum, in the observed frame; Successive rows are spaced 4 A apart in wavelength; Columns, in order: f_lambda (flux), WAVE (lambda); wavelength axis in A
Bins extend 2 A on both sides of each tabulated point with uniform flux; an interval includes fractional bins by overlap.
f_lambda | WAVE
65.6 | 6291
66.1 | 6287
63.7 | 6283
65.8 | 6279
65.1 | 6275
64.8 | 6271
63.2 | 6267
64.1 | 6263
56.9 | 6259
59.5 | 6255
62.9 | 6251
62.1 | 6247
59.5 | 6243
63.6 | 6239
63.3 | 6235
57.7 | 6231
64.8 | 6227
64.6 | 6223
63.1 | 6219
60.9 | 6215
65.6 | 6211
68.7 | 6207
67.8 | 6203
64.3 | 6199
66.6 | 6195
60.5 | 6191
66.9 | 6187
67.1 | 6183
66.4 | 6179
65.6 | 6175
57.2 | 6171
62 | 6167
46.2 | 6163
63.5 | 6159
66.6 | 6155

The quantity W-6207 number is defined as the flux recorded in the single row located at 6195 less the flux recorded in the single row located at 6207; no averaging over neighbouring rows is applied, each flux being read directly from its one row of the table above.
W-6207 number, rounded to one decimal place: -2.1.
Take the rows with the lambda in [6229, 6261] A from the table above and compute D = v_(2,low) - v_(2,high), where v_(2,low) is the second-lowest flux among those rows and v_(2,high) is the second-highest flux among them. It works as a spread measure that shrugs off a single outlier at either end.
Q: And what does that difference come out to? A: -5.6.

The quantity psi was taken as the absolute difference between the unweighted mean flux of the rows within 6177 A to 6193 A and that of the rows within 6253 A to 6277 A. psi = 3.0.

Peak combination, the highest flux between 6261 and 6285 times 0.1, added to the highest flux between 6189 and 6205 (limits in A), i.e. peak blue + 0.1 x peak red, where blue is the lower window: 74.4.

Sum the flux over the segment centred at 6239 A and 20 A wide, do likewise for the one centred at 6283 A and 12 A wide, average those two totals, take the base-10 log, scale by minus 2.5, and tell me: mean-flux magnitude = -6.0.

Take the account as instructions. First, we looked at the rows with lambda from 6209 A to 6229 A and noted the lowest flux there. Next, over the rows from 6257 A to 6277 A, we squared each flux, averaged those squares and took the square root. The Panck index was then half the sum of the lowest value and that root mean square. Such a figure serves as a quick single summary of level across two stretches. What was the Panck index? 61.9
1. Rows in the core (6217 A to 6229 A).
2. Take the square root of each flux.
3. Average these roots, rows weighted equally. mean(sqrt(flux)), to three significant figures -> 8.01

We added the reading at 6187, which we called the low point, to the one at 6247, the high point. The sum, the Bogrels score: 129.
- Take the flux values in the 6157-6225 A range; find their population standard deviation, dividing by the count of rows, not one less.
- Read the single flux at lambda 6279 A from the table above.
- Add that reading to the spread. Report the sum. 71.0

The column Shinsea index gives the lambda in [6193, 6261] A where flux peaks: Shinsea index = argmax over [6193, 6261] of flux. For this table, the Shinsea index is 6207 A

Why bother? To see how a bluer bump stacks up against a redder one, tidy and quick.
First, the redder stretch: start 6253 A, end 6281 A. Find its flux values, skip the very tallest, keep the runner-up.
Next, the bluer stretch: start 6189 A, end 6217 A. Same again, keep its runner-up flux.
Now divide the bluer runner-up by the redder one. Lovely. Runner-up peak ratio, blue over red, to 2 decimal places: 1.04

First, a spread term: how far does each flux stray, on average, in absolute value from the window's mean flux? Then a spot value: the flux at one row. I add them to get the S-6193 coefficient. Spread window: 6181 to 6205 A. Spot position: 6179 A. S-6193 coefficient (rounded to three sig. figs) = 68.5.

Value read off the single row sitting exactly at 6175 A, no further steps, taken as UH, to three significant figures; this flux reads 65.6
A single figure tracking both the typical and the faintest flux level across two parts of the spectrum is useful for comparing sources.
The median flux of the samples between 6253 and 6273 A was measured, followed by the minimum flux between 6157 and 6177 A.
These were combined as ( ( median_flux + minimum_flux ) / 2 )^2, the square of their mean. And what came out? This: 2992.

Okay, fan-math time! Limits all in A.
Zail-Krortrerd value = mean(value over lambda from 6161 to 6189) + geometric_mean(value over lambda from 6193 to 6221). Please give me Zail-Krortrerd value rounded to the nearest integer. 127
